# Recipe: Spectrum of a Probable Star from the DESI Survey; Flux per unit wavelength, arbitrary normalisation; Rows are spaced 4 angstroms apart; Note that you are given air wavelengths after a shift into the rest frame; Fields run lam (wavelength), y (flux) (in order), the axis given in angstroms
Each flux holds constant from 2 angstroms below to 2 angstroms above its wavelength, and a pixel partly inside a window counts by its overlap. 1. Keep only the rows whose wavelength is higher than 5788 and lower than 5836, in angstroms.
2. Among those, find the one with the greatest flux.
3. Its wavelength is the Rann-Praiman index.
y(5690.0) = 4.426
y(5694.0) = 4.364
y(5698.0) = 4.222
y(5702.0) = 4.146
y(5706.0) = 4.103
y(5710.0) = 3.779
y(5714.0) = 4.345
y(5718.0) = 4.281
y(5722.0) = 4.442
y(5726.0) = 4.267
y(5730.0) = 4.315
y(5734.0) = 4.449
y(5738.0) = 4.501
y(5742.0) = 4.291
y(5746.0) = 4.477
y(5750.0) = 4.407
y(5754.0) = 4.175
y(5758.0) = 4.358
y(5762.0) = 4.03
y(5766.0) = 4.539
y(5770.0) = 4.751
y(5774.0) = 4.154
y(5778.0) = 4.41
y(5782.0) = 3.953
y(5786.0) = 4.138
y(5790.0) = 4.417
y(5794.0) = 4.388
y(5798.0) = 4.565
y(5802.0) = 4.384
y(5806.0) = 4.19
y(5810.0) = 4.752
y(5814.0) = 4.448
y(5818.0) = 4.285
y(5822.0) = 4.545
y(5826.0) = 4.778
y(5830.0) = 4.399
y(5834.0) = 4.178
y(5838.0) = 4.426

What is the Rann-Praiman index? 5826.0 angstroms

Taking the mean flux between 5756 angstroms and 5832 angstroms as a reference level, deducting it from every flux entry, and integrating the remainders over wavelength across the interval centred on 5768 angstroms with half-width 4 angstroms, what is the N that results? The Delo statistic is 2.0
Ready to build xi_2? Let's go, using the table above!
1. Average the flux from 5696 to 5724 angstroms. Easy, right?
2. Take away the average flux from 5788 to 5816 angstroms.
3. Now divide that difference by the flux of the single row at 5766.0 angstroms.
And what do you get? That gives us -0.06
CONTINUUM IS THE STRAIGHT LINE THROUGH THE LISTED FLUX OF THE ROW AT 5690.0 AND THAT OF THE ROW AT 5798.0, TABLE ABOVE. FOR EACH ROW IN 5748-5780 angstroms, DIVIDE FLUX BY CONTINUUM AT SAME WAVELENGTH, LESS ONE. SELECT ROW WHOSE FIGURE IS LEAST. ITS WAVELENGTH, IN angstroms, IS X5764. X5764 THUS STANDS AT 5762.0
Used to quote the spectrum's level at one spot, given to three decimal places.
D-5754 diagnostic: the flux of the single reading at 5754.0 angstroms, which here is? 4.175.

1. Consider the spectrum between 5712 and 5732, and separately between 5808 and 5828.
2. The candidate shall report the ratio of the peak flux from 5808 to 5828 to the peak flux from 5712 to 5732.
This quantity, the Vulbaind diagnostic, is 1.08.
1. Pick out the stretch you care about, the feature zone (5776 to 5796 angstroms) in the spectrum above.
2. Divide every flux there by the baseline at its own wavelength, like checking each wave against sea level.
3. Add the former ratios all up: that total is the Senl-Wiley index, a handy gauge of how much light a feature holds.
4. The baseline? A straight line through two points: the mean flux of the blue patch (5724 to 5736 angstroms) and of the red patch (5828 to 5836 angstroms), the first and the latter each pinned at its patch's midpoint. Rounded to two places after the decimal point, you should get 4.94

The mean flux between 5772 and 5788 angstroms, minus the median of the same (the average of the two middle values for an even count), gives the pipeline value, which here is 0.018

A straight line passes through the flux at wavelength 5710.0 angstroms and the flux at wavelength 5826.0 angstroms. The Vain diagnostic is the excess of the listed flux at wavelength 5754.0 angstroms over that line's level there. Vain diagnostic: 0.0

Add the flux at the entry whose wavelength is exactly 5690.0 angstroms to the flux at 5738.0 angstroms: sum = 8.93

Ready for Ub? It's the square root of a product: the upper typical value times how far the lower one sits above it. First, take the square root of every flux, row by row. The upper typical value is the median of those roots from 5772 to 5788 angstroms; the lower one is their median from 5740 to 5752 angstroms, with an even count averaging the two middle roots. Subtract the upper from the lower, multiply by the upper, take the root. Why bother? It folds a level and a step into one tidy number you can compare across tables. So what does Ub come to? 0.36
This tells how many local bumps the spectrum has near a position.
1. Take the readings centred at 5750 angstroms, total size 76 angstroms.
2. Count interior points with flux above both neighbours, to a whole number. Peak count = 6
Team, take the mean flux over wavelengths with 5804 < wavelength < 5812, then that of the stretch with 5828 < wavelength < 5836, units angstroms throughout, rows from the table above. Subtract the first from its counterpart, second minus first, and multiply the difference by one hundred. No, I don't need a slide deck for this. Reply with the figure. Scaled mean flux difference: -18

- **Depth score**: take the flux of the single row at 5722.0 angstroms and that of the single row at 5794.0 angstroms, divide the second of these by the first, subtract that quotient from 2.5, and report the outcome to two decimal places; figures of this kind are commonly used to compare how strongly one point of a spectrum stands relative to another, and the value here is 1.51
